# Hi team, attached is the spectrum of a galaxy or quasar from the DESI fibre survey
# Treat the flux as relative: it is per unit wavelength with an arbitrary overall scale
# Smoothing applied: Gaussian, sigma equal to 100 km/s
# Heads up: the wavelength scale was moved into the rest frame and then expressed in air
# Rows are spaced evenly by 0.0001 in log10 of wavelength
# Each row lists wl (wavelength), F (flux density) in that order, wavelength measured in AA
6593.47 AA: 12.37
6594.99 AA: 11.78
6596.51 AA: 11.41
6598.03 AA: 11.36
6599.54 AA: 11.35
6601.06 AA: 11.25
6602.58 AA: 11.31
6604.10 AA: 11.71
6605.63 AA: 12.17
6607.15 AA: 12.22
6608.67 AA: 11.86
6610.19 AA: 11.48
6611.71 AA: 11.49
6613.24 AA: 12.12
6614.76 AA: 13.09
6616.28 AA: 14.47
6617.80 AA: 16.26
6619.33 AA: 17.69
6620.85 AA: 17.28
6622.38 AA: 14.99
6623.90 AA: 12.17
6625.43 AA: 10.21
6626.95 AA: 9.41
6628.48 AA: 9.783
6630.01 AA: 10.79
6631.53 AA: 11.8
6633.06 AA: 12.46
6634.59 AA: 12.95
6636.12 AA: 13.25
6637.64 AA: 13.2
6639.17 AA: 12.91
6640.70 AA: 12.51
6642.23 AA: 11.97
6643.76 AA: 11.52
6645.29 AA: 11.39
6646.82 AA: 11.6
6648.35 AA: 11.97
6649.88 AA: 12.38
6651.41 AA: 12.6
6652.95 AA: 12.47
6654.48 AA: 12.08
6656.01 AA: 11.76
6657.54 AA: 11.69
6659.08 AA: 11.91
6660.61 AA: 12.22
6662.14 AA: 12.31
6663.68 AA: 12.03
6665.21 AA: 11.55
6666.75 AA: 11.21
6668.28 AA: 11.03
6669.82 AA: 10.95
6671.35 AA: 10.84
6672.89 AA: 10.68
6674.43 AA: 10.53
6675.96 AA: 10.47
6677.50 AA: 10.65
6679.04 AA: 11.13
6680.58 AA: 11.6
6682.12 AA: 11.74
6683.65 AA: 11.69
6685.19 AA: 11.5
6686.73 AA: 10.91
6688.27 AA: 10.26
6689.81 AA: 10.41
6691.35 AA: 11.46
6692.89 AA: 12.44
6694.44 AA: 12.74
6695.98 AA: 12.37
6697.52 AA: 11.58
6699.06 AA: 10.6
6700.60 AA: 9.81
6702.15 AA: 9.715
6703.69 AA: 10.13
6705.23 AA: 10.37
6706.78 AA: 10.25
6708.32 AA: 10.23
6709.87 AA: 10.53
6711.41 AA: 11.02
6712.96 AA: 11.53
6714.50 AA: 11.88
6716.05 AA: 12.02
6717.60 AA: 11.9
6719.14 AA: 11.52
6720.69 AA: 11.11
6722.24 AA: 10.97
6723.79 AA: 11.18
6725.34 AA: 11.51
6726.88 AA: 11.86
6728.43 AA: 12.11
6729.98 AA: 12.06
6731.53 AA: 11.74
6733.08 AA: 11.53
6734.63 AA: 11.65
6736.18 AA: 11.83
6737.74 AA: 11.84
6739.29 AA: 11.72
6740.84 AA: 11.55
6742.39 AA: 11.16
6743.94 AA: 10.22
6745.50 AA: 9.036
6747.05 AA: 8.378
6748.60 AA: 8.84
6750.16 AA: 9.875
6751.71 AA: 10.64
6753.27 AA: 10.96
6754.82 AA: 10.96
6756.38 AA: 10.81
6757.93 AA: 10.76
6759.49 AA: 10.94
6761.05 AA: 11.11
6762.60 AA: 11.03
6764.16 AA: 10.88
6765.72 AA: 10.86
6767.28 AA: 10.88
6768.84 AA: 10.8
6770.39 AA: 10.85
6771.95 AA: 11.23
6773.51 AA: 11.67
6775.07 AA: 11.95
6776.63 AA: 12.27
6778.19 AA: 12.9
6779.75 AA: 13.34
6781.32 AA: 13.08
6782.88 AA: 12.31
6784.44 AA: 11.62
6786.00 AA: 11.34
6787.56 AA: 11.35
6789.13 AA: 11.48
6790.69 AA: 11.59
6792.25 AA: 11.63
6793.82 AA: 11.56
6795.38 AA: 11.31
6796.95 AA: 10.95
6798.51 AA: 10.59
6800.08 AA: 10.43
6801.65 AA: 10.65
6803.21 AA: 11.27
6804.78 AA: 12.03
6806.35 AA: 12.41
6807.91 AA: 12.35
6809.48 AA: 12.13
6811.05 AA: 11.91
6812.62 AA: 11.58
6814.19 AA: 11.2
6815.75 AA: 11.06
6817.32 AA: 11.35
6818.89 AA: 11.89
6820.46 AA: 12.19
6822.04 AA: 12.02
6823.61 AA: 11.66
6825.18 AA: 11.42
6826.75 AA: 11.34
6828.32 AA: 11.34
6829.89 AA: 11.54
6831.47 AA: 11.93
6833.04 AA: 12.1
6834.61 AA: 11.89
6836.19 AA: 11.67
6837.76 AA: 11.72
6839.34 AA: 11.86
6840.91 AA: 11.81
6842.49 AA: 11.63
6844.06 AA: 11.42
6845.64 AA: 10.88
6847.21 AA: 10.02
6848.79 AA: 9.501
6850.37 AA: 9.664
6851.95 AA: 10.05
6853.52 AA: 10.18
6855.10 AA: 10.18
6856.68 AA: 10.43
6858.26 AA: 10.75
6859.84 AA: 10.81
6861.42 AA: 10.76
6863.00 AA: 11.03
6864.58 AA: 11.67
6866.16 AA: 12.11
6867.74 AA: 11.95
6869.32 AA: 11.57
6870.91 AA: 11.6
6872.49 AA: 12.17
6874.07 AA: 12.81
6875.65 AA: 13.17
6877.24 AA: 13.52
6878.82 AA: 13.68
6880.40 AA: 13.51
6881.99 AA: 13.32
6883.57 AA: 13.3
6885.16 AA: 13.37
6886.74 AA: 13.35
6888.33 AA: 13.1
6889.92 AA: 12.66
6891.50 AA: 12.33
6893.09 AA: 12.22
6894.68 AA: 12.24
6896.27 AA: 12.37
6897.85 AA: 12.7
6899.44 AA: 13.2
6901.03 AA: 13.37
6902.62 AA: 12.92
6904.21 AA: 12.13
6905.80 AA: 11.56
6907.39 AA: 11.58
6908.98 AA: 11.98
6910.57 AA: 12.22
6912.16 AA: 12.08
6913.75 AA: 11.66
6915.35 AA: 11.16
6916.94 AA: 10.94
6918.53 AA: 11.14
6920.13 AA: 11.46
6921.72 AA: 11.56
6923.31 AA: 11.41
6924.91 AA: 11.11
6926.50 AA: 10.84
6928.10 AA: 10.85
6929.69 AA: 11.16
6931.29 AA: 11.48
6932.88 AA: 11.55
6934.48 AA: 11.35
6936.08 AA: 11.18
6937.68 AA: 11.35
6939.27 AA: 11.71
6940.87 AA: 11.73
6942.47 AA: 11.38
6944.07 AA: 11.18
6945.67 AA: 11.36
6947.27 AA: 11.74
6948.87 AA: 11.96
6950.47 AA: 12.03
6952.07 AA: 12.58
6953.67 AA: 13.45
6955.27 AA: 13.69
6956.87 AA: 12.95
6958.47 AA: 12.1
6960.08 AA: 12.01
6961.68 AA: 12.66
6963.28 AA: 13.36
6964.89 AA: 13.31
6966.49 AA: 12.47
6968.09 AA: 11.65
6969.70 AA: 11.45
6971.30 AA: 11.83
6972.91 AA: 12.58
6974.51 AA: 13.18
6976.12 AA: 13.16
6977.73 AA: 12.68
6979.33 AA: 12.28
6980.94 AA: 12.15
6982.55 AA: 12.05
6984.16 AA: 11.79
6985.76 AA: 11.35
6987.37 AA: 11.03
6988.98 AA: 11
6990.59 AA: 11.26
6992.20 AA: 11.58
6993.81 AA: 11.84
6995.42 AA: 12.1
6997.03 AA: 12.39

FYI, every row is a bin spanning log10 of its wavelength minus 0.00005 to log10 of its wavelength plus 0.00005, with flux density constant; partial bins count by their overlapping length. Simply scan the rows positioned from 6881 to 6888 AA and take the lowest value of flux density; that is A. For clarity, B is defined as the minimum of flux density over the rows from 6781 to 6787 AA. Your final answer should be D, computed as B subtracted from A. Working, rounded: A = 13.3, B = 11.34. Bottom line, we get 2.0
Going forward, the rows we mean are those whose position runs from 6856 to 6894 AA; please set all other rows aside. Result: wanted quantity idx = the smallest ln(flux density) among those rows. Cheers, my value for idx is 2.34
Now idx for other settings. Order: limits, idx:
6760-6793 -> 2.38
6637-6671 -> 2.39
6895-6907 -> 2.45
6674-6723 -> 2.27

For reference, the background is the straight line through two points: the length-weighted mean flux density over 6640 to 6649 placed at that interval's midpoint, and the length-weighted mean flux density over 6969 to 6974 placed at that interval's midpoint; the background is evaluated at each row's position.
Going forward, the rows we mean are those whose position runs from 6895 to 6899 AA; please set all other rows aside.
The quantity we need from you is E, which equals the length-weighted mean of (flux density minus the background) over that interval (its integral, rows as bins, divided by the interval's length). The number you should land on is 0.6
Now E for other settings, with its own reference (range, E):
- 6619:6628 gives 1.5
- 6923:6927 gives -0.9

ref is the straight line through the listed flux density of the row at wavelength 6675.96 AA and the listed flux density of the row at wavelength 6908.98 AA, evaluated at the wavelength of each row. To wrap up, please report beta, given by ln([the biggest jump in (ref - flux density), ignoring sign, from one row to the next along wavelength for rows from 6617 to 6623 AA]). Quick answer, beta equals 0.8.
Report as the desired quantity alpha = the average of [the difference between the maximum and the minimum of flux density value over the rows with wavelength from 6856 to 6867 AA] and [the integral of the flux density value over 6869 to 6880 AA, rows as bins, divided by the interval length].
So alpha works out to 7.20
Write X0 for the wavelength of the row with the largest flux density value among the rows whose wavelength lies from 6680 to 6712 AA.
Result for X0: 6694.44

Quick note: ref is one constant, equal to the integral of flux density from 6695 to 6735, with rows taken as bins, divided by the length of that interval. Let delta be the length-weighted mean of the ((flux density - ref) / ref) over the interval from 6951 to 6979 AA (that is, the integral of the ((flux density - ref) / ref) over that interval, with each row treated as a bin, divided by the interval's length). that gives 0.13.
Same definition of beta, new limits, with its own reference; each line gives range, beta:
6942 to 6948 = -1.0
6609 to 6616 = 0.0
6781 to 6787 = -0.2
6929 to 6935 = -1.2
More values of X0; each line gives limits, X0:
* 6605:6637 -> 6619.33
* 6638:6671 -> 6639.17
